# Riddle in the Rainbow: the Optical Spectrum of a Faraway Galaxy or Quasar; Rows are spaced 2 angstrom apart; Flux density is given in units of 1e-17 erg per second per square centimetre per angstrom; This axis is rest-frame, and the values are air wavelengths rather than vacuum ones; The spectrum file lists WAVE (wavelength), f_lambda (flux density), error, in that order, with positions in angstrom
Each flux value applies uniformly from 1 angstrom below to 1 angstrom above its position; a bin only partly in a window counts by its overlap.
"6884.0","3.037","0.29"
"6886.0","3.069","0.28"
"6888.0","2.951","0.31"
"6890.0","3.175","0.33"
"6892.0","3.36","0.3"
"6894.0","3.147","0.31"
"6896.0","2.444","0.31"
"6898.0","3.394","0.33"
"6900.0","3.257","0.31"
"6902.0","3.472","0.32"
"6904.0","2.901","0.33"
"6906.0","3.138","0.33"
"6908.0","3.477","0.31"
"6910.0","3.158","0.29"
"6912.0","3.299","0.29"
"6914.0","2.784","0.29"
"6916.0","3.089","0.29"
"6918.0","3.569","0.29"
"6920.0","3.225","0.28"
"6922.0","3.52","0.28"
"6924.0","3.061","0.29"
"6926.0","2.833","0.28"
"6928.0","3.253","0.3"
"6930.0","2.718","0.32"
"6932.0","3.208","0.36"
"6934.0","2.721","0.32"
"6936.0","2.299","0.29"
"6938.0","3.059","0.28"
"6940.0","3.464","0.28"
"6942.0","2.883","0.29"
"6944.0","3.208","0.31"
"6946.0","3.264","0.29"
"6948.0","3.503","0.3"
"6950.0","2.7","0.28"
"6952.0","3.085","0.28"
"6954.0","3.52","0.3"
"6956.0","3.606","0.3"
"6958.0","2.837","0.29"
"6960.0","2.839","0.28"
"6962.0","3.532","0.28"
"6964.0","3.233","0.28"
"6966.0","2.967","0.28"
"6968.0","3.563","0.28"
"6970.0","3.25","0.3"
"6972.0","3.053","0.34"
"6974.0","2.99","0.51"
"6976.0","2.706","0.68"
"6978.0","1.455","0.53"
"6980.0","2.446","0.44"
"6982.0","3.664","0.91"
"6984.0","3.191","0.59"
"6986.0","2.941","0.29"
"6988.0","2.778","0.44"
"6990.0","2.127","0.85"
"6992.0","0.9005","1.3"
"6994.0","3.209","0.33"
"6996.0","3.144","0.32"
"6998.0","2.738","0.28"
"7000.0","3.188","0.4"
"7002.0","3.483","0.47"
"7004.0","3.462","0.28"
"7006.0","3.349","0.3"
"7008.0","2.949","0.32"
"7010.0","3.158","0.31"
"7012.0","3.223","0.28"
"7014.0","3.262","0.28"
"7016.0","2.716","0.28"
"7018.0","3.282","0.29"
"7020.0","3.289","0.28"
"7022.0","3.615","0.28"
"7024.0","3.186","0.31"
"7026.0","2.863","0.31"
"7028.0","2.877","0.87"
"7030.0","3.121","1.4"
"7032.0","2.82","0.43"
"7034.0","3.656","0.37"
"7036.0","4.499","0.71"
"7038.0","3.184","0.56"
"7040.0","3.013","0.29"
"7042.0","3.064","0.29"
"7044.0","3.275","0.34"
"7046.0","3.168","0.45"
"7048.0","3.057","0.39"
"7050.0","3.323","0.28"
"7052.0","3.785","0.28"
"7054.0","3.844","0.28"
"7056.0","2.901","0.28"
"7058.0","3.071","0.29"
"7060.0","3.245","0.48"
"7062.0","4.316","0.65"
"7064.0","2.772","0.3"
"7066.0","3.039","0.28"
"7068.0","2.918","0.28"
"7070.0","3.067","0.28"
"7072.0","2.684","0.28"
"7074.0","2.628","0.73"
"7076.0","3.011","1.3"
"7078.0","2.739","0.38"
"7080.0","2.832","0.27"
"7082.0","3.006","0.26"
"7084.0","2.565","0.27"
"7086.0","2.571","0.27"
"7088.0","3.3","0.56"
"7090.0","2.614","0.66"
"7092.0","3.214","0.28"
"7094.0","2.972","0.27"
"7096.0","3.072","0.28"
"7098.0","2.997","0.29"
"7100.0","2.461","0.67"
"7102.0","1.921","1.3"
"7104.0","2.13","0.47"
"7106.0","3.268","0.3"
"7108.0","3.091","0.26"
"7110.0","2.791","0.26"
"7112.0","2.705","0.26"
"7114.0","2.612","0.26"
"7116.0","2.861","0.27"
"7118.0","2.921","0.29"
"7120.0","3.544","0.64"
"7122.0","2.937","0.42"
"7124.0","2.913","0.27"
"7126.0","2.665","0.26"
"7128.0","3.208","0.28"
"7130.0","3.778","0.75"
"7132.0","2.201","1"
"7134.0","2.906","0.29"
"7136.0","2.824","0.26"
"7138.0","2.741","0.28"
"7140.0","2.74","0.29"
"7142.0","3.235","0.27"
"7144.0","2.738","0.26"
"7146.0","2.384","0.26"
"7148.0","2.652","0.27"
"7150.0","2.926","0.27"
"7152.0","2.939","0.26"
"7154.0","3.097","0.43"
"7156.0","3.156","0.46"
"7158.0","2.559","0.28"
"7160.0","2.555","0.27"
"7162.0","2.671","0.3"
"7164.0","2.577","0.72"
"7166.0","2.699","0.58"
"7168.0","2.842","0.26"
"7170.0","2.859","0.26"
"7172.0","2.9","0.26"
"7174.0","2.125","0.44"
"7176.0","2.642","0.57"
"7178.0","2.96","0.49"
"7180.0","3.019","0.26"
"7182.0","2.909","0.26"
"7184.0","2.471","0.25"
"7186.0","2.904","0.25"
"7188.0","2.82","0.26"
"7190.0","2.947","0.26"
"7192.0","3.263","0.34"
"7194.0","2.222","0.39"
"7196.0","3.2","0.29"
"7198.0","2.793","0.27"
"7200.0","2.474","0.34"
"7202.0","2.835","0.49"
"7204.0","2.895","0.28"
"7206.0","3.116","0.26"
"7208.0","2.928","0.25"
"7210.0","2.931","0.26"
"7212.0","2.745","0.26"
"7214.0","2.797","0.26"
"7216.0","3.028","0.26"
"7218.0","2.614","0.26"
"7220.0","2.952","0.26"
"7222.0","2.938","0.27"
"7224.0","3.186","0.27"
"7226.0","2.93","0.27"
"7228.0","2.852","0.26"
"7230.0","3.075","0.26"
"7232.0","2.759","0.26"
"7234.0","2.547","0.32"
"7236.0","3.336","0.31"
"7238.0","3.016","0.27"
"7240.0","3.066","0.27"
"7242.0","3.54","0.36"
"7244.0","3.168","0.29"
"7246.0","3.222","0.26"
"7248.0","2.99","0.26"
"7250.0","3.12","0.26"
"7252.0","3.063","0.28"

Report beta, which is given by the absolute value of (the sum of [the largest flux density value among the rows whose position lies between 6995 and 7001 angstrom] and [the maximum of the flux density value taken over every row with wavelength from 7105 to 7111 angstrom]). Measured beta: 6.5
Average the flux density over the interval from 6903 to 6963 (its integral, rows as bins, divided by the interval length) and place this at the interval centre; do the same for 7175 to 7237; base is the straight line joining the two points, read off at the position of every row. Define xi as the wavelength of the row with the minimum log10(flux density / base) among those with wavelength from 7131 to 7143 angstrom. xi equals 7132.0 angstrom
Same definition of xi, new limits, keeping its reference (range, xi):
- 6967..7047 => 6992.0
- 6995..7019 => 7016.0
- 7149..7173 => 7160.0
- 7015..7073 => 7016.0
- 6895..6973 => 6936.0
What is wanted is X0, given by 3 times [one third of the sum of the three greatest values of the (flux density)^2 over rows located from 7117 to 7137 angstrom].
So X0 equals 37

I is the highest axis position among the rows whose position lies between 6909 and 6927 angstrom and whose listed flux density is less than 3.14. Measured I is 6926.0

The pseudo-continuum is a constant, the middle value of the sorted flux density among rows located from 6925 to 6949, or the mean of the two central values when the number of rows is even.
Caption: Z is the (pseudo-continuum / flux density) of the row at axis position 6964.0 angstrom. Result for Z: 0.97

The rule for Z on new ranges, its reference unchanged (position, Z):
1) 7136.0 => 1.11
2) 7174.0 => 1.47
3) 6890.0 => 0.99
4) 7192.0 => 0.96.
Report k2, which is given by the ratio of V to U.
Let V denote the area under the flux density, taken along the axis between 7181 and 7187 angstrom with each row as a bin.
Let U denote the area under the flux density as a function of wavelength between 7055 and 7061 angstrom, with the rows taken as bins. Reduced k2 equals 0.90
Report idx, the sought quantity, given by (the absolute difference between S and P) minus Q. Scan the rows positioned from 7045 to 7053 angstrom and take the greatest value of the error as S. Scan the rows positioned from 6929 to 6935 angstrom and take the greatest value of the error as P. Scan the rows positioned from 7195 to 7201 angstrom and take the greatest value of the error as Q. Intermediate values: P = 0.36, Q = 0.34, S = 0.45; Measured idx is -0.25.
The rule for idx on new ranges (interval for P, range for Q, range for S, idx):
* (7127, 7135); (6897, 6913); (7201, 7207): 0.18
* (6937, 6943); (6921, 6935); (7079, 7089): -0.09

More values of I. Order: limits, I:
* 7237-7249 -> 7248.0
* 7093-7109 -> 7108.0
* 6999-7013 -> 7008.0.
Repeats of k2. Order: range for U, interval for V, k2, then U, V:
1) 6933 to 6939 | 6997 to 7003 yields 1.16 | 16.2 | 18.8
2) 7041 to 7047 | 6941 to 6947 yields 0.98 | 19.0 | 18.7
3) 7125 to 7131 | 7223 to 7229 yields 0.93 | 19.3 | 17.9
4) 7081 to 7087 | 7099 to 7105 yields 0.80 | 16.3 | 13.0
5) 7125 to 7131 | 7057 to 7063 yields 1.10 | 19.3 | 21.3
